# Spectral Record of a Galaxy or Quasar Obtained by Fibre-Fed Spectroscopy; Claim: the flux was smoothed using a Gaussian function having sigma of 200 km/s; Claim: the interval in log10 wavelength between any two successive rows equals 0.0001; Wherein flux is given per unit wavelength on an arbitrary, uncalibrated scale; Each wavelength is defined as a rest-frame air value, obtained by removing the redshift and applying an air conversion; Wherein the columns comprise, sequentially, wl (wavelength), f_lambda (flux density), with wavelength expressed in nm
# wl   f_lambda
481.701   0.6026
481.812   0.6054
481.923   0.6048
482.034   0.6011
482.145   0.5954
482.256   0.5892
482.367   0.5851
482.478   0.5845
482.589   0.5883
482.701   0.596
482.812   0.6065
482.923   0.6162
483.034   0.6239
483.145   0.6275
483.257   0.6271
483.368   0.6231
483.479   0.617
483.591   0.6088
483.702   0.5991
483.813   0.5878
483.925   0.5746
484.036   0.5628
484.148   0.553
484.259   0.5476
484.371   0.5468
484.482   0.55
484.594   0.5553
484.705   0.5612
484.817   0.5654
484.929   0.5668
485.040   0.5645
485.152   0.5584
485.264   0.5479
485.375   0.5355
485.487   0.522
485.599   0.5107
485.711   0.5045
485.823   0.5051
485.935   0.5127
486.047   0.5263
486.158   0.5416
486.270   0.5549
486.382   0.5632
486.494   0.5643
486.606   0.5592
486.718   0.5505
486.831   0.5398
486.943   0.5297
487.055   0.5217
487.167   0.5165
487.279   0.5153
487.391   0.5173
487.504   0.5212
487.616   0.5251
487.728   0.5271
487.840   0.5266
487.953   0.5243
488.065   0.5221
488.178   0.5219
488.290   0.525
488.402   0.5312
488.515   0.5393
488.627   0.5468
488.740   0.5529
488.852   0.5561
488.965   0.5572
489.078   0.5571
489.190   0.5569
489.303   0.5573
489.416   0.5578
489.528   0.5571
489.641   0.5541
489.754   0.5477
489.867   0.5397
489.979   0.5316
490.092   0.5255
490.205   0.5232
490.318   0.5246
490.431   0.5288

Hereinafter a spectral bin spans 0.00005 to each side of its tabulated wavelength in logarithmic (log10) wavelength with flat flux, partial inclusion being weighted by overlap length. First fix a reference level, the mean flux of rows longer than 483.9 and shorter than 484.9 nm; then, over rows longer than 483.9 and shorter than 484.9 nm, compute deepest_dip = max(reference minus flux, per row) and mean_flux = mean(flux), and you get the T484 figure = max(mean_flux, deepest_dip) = 0.557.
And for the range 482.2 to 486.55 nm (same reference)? 0.569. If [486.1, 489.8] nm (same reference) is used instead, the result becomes 0.541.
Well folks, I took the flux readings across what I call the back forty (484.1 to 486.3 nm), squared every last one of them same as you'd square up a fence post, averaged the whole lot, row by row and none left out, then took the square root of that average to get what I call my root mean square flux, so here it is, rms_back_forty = 0.542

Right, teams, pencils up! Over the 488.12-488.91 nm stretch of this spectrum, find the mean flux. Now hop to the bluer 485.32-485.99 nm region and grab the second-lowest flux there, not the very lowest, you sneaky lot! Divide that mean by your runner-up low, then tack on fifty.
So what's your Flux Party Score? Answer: 51.1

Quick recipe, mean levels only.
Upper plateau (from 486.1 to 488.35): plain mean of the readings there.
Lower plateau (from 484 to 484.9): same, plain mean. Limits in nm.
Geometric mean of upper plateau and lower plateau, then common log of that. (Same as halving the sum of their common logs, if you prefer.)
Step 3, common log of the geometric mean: -0.2642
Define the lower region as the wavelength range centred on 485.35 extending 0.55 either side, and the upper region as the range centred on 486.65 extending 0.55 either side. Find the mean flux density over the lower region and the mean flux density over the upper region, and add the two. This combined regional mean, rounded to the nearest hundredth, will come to 1.08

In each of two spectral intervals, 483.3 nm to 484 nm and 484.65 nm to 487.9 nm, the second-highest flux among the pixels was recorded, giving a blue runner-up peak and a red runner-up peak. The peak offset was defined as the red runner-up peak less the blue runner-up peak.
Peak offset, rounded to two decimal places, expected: -0.05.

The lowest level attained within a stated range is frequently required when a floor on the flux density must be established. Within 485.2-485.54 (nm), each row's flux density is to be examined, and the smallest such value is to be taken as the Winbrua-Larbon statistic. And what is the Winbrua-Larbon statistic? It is 0.522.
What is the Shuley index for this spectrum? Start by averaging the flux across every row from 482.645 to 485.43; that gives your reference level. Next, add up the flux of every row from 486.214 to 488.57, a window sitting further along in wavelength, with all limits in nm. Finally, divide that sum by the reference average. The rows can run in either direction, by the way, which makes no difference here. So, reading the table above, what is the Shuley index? 19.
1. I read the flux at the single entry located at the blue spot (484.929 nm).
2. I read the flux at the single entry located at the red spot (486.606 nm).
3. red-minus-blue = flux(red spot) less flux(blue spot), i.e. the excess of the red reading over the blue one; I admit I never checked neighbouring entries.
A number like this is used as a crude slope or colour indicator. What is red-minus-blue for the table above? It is -0.01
